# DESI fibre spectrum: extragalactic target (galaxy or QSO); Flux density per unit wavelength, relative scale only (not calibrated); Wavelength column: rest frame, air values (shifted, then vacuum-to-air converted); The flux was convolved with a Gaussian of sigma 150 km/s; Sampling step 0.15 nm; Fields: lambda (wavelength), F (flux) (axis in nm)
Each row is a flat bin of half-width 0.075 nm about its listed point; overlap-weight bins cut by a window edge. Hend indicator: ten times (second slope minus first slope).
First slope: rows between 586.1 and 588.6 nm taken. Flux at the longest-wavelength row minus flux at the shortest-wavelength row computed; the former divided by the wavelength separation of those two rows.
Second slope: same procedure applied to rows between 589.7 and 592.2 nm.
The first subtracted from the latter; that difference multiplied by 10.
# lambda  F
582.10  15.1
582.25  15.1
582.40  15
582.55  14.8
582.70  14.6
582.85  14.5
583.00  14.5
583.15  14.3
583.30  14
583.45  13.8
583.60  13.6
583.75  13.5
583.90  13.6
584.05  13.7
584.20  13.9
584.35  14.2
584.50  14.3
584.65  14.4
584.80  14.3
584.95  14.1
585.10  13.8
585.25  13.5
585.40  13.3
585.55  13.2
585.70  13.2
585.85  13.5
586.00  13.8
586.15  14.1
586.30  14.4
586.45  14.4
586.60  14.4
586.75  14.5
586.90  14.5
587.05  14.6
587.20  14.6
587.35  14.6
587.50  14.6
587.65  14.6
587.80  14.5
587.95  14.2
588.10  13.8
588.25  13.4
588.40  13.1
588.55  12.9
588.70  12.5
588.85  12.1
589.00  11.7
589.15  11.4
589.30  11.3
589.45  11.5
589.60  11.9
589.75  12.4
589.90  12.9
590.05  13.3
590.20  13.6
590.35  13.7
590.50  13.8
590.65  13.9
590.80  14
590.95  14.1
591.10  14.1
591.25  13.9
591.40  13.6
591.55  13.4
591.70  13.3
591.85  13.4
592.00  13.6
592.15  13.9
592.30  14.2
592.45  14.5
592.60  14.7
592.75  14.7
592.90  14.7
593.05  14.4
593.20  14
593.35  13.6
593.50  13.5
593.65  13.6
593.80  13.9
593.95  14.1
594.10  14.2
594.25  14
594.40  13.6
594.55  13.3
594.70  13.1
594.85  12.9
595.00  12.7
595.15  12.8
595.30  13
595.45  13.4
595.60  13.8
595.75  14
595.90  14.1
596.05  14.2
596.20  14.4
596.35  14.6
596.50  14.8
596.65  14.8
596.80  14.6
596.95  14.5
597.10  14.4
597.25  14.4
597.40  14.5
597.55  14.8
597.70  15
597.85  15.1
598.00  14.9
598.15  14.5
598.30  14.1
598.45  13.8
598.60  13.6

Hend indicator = 11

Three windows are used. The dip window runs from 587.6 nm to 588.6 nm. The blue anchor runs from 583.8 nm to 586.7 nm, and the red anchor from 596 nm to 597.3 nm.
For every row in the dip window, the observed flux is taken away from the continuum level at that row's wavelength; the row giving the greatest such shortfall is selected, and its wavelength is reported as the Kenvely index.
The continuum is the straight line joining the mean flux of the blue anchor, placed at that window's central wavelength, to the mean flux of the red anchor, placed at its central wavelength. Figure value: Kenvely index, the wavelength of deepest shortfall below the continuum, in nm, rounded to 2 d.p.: 588.55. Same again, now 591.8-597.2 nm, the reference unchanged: 595.00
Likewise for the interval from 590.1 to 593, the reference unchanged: 591.70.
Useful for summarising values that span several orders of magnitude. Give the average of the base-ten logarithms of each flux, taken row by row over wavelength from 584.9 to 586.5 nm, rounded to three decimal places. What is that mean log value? 1.138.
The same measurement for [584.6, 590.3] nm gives 1.129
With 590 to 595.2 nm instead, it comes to 1.139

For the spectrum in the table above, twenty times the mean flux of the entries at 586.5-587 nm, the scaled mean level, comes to 289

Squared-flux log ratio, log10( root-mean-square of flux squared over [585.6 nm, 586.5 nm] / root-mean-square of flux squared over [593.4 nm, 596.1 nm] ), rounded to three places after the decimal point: 0.021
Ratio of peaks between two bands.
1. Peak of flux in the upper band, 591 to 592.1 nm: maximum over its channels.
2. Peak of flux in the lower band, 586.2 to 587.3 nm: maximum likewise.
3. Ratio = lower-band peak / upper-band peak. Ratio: 1.035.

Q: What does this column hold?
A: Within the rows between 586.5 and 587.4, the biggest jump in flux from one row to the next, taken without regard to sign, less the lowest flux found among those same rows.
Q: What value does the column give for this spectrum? -14.3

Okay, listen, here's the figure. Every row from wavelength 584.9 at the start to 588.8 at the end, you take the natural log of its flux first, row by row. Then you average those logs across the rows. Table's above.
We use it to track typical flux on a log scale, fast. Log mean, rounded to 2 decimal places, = 2.63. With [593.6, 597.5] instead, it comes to 2.63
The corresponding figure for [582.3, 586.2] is 2.64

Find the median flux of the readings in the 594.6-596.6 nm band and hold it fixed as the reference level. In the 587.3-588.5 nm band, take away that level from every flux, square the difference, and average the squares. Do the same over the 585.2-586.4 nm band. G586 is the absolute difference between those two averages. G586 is 0.20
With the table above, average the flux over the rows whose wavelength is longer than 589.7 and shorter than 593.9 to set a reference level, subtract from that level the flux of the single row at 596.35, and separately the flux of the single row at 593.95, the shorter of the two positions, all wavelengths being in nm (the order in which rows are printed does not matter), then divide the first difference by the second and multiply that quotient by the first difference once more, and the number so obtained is -2.2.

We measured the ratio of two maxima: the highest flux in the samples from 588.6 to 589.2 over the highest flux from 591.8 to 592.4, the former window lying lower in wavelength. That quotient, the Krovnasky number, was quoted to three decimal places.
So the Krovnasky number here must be 0.880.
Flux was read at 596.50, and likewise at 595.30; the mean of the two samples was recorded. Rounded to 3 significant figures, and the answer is 13.9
